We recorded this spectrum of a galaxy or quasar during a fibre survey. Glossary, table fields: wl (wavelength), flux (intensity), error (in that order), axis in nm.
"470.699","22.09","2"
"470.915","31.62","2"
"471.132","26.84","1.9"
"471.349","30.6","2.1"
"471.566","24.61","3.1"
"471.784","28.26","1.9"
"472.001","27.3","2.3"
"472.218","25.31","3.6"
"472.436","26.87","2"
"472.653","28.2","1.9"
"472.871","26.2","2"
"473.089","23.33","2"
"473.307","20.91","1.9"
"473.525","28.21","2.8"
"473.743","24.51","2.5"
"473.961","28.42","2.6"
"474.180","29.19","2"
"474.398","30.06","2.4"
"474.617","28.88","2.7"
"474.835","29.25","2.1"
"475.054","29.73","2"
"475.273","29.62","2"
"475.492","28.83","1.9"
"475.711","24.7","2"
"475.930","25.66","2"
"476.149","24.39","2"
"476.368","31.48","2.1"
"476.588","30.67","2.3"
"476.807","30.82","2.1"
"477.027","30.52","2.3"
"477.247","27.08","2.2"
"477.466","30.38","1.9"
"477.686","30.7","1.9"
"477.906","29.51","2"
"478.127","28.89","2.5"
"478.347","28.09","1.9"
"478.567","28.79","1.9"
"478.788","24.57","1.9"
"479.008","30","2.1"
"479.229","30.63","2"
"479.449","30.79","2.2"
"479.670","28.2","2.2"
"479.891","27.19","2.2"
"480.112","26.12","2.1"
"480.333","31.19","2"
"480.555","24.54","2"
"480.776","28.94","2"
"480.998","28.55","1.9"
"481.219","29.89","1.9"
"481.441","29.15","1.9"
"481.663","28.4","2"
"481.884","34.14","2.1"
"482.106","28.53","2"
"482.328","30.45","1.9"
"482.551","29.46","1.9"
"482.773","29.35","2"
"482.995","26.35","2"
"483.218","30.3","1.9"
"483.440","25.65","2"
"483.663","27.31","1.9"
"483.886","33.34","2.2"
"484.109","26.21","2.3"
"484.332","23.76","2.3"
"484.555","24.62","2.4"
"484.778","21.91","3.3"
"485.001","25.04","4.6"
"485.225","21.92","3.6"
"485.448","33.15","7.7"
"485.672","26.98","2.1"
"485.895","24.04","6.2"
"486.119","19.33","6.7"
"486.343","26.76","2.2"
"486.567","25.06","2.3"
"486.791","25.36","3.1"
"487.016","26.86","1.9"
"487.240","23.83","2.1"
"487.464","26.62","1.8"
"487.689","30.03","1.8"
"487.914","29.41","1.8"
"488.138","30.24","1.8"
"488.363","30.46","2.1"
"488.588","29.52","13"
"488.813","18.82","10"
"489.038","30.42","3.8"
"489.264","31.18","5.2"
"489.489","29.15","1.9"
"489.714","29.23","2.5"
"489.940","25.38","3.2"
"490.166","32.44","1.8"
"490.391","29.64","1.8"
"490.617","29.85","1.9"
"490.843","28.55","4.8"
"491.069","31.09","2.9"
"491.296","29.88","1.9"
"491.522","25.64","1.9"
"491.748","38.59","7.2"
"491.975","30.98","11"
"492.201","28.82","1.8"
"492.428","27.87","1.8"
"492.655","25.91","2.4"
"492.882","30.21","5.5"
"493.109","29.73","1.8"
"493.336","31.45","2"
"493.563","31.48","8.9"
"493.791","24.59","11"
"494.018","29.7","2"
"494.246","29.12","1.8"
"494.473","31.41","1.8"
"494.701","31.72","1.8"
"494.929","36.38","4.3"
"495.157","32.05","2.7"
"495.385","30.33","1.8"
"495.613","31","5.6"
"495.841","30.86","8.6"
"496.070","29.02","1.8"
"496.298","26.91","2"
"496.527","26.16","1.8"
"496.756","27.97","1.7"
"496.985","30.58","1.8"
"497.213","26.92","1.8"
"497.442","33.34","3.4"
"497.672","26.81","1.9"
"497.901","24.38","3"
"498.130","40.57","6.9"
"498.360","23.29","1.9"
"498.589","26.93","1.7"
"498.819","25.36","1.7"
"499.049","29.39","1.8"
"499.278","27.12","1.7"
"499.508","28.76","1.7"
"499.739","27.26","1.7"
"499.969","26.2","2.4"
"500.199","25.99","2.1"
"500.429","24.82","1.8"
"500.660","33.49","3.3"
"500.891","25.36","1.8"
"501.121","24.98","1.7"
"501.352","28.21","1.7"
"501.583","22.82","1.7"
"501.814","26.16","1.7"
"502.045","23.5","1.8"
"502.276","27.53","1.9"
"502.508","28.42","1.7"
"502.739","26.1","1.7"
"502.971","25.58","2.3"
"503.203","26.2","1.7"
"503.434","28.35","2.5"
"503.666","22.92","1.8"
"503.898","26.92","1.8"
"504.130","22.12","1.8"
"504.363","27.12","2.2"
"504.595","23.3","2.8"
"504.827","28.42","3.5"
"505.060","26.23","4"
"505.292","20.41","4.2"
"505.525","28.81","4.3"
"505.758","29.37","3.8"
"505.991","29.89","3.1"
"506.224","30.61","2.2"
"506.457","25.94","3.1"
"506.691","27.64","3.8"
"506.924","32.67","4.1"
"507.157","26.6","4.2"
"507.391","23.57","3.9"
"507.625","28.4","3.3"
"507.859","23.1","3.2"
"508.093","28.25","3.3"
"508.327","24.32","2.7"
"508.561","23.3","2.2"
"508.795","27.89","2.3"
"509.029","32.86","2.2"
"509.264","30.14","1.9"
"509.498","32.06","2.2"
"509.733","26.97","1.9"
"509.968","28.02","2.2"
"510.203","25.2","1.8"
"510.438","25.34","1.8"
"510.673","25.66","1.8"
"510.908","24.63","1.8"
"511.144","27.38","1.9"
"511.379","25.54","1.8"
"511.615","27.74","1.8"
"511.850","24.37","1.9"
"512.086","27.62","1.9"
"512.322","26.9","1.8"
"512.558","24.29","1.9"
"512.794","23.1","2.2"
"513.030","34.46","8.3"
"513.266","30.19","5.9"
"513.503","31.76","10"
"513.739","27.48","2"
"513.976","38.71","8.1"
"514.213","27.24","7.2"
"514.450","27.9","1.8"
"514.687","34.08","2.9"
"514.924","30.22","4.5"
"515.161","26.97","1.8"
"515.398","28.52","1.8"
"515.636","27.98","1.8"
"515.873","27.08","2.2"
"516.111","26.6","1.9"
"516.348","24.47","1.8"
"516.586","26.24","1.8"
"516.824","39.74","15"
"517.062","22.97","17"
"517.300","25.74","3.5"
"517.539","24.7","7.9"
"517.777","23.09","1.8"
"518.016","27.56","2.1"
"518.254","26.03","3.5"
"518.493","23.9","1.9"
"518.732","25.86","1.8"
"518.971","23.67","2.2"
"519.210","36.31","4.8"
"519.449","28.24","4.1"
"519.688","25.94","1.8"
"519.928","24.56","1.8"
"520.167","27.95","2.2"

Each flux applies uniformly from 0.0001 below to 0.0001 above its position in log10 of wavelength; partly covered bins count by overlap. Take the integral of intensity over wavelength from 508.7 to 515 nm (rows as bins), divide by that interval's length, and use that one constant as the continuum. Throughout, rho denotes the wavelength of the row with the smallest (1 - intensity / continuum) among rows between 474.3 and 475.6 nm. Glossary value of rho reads 474.398 nm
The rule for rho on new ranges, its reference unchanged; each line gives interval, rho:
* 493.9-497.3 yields 494.929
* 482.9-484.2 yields 483.886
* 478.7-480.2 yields 479.449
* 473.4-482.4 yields 481.884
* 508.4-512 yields 509.029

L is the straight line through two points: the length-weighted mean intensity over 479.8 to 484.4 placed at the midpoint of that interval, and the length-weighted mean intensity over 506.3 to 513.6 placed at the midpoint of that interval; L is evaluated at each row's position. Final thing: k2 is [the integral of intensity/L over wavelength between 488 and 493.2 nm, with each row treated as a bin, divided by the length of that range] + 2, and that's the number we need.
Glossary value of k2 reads 3.04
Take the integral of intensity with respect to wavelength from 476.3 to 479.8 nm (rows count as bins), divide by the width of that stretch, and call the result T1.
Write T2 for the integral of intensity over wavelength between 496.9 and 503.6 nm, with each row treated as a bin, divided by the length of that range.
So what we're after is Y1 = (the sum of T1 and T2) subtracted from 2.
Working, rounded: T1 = 29.4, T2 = 27.3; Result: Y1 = -54.8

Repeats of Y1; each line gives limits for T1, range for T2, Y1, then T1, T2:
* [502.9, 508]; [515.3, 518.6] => -51.3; 26.6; 26.8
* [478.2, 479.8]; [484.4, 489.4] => -53.2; 28.7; 26.4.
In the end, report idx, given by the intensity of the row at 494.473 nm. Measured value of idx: 31.41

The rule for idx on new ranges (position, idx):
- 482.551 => 29.46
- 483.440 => 25.65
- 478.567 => 28.79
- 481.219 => 29.89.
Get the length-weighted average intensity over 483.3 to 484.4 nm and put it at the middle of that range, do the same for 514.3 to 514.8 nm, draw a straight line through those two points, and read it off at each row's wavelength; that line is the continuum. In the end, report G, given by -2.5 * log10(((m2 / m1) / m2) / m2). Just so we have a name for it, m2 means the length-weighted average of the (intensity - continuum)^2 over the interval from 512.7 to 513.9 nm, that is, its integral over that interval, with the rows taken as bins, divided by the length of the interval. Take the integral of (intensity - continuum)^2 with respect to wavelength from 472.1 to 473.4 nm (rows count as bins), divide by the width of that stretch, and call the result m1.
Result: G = 5.2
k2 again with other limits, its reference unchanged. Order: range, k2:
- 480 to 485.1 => 2.98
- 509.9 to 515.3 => 3.03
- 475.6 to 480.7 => 2.99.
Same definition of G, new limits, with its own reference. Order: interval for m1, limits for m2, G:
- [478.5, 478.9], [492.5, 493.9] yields 3.8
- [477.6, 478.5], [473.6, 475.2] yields 4.2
